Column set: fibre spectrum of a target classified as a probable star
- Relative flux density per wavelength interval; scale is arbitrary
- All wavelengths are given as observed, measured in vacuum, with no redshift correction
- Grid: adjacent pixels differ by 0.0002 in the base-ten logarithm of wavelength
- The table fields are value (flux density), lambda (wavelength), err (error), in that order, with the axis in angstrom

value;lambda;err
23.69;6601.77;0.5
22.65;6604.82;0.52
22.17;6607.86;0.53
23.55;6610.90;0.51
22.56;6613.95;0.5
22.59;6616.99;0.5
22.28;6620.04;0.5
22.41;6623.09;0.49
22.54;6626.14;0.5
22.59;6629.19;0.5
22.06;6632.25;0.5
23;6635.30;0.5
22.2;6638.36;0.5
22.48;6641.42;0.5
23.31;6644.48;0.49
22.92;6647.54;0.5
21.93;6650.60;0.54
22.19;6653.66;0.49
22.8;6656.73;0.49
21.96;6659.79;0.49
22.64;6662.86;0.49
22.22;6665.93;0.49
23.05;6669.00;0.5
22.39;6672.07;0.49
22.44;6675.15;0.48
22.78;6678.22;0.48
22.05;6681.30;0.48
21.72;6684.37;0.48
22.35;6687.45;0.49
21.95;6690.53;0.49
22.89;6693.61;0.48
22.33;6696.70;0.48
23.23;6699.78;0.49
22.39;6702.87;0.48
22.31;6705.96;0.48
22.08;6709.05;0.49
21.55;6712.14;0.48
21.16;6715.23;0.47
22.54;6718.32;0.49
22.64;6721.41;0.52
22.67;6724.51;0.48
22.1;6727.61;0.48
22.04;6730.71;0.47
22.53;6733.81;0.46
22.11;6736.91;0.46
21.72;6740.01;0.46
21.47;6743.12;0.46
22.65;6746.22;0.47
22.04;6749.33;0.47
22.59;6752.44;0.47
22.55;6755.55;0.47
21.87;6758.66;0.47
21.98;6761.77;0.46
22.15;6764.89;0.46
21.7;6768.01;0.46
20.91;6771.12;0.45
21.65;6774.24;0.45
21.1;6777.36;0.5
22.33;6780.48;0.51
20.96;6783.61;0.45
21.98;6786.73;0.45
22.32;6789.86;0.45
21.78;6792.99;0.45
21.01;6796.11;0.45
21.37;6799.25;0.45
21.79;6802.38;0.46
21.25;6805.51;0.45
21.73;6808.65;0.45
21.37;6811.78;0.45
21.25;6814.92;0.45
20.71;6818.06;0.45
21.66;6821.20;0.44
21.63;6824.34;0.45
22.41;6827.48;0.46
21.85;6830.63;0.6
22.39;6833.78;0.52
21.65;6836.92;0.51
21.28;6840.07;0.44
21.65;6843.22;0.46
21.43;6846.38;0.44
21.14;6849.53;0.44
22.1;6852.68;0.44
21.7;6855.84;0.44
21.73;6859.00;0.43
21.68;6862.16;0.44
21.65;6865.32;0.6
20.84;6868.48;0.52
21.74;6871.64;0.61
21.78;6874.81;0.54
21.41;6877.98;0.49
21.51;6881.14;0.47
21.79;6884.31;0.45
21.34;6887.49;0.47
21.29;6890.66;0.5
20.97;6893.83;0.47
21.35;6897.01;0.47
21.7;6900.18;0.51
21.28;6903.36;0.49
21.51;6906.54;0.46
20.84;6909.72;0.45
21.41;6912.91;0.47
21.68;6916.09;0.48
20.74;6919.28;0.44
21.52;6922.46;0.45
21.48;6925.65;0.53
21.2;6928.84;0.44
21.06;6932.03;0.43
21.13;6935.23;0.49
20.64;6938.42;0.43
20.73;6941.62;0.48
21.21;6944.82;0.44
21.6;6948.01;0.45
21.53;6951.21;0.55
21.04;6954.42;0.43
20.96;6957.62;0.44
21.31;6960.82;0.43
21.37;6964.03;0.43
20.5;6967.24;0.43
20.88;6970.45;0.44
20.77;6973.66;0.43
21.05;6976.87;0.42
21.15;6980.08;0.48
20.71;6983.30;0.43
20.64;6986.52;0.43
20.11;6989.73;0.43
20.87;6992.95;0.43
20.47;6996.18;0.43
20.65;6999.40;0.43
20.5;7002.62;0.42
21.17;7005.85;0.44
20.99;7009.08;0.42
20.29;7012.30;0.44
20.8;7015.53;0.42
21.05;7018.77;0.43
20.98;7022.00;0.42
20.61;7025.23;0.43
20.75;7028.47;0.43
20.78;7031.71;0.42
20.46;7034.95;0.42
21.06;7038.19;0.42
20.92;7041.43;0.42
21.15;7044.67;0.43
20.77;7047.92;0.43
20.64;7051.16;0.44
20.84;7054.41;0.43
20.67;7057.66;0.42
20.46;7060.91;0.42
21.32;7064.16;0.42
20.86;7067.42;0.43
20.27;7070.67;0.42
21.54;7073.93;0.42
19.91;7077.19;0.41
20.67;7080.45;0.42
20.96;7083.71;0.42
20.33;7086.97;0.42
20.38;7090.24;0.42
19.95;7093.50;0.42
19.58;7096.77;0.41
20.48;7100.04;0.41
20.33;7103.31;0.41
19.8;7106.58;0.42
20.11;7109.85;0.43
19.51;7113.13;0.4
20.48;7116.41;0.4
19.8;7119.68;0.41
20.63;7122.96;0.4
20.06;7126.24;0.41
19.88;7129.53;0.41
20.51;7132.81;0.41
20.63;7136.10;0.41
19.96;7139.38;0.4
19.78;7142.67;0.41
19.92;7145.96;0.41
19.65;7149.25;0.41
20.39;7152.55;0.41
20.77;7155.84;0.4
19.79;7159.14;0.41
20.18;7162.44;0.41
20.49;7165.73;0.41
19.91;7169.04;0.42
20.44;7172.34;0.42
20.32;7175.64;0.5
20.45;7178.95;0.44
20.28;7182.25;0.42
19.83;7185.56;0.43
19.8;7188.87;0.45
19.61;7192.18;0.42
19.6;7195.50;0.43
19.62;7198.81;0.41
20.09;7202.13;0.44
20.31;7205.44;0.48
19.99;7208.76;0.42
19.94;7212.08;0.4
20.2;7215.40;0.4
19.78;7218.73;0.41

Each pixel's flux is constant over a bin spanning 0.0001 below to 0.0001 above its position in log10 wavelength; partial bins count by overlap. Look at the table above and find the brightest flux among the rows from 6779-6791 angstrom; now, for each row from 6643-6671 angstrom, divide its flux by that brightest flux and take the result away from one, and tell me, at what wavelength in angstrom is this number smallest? 6644.48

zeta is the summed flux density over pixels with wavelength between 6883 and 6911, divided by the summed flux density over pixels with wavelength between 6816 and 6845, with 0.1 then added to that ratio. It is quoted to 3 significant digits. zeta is 1.08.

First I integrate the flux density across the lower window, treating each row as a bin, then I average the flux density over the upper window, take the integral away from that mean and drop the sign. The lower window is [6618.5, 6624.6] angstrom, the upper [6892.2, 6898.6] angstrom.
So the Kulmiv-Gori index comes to 115.1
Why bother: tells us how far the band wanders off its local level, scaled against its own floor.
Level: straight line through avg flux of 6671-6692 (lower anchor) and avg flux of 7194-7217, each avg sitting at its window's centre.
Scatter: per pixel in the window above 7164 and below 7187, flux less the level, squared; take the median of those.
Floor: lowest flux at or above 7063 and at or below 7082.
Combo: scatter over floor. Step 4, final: 0.003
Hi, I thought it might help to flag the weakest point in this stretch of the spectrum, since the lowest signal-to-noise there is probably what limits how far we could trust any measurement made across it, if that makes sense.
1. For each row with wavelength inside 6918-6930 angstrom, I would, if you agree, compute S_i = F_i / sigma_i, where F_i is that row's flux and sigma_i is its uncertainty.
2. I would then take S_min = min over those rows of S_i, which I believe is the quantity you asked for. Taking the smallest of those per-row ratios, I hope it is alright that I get 41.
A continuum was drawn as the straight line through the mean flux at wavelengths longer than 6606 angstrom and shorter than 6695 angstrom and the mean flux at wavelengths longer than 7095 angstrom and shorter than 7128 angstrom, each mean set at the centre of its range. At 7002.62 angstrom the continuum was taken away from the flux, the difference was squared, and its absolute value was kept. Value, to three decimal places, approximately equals 0.021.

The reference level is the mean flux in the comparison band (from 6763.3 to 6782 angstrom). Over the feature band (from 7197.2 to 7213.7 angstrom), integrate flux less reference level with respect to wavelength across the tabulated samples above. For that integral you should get -27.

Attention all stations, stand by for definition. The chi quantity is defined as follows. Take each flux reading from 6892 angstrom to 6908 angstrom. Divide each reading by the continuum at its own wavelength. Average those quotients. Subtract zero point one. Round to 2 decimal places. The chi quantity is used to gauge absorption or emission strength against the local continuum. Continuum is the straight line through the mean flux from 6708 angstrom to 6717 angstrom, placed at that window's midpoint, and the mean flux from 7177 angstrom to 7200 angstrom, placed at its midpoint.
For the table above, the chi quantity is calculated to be 0.92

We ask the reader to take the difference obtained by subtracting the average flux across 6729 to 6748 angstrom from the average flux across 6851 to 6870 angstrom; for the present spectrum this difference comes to -0.47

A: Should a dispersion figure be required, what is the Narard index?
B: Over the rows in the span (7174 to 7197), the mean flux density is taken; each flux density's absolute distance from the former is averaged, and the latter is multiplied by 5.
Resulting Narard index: 1.6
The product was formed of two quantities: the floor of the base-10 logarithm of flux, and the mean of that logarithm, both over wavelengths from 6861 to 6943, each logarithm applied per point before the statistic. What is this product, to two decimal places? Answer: 1.75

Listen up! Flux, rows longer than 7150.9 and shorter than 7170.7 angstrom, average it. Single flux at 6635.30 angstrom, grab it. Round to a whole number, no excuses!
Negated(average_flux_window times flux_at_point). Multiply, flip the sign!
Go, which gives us -466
